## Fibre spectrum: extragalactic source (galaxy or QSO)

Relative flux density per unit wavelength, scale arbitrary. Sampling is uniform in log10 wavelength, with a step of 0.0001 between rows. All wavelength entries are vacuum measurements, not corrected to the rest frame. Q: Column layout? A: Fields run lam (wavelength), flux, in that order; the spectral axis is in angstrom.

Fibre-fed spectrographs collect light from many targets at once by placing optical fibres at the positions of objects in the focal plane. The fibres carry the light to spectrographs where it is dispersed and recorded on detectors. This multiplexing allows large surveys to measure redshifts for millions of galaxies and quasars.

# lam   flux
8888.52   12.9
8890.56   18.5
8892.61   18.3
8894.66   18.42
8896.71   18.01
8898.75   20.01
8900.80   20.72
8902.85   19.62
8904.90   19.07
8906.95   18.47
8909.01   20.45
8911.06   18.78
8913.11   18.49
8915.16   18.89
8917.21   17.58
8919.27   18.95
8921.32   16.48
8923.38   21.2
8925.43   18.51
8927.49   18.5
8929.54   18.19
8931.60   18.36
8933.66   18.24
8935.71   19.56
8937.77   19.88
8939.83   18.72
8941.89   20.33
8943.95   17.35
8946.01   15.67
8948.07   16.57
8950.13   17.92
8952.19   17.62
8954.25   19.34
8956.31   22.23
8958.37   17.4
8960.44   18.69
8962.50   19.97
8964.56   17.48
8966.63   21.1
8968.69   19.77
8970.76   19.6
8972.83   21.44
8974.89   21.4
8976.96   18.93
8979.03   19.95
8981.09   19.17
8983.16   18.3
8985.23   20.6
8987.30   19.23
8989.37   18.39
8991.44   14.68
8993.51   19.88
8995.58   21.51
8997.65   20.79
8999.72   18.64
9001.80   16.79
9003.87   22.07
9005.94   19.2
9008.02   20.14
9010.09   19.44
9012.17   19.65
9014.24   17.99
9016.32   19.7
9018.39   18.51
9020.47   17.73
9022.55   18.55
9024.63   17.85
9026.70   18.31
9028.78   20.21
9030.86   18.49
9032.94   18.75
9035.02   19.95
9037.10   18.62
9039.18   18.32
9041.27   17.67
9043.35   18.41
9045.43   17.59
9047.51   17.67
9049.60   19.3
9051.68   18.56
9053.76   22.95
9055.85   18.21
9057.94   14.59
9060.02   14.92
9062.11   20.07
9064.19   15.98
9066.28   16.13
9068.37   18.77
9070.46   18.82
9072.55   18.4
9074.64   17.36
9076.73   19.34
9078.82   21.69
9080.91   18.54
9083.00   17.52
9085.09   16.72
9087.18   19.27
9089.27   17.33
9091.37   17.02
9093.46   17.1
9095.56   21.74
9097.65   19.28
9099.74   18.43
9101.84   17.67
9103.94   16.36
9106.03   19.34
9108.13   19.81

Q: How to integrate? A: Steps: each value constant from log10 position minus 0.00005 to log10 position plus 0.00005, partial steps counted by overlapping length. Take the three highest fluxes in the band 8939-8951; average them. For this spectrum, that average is 19.0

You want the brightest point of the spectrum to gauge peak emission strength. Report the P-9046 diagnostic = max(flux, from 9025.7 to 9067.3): 22.95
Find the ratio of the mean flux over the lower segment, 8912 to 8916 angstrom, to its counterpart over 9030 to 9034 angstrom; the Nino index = 1.00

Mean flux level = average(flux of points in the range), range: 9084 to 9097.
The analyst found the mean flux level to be 18.2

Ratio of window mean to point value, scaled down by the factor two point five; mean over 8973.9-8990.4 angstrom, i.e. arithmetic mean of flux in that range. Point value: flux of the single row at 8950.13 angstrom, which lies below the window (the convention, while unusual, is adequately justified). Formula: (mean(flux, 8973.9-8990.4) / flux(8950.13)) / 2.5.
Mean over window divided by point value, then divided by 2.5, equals 0.44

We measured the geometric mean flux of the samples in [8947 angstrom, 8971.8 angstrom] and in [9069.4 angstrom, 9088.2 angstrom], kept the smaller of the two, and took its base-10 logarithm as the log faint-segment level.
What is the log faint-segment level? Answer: 1.269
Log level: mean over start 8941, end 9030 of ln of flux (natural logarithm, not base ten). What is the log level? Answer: 2.94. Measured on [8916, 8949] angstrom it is 2.91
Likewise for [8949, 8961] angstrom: 2.93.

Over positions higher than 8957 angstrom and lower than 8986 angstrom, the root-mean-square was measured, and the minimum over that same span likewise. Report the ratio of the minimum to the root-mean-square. 0.888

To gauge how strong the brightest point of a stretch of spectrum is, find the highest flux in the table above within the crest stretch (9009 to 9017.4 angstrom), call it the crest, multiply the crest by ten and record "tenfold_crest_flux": 197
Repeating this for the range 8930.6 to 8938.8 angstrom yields 199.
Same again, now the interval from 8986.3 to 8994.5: 199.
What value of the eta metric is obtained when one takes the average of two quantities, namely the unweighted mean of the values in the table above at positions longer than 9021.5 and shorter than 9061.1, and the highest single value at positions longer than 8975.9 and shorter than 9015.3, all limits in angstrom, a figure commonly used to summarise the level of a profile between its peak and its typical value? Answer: 20.2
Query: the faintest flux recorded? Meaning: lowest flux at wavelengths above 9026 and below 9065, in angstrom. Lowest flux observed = 14.59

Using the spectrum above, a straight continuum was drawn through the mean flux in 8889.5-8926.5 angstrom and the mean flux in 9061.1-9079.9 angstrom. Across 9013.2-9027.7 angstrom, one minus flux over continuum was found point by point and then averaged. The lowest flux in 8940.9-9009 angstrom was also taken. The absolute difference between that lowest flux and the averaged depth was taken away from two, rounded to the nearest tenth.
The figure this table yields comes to -12.7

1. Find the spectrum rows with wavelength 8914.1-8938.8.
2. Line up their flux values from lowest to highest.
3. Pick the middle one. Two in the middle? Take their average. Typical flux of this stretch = 18.5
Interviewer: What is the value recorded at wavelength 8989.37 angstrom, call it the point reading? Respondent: 18.39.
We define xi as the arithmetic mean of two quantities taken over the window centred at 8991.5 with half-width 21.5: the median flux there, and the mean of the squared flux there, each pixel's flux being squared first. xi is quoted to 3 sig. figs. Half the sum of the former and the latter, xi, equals 202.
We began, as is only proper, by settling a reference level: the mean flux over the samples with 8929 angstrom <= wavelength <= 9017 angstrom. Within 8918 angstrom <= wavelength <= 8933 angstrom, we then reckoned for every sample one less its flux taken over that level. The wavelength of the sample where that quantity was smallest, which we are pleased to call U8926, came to 8923.38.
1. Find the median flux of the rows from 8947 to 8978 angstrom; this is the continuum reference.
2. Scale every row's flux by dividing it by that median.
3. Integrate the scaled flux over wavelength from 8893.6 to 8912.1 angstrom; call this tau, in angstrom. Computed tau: 18.4 angstrom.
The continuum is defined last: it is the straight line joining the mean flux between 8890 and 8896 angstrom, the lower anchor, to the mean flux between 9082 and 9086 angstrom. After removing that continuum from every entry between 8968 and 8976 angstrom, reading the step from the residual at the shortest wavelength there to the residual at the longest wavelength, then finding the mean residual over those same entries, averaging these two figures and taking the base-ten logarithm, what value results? 0.34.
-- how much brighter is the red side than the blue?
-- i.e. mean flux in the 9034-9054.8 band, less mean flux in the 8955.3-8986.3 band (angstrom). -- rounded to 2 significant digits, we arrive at -0.83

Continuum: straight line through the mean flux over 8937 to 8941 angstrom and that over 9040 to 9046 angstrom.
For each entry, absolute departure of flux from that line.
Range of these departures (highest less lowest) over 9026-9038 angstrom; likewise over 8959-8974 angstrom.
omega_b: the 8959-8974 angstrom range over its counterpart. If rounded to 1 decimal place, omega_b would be 1.2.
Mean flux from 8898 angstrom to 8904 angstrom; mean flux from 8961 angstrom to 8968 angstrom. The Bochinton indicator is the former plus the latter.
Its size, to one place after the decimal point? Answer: 39.6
